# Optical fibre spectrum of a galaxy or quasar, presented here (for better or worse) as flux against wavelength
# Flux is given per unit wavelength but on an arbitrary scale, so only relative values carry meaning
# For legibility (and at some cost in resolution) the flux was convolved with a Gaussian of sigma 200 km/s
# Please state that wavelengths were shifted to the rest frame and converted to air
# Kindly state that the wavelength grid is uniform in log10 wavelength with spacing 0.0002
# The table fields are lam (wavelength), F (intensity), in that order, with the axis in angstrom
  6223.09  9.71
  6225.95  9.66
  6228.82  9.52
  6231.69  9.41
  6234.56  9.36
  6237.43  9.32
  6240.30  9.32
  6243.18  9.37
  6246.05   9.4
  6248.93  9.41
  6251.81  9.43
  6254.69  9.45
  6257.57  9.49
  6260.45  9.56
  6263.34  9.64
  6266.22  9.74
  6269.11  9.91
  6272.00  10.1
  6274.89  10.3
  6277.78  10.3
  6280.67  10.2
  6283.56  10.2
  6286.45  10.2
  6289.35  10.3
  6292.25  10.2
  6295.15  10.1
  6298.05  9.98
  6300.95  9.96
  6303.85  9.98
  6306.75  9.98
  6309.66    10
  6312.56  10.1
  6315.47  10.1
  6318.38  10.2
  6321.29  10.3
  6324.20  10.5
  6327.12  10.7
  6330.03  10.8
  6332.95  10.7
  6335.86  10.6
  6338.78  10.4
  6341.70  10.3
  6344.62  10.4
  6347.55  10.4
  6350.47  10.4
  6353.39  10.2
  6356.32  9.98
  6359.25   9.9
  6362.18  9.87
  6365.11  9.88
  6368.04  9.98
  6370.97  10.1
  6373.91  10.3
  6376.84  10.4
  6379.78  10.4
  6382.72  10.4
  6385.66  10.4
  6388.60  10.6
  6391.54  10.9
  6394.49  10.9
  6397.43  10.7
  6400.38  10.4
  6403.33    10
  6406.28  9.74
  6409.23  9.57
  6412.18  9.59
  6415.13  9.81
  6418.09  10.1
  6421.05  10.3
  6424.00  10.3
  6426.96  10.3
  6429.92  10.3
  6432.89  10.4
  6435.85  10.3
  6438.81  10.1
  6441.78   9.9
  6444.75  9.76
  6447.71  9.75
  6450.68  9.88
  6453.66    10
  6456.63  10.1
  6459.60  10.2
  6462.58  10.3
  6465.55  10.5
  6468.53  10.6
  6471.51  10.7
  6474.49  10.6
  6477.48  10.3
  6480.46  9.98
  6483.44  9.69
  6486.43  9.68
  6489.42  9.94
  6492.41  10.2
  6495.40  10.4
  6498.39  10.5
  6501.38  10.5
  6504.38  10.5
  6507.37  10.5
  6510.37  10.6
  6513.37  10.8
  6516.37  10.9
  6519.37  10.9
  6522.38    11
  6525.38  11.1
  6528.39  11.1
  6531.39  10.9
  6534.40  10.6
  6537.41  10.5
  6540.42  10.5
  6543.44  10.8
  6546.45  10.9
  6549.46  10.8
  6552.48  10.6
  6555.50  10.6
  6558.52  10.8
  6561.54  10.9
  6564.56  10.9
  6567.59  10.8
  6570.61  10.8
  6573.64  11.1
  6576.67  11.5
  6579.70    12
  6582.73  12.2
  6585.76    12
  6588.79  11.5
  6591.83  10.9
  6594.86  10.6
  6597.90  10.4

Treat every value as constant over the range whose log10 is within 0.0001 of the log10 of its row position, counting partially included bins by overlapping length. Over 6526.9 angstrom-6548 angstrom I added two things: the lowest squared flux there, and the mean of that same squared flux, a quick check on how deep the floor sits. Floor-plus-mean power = 226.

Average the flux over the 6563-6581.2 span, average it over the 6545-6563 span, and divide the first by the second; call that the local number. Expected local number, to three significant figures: 1.04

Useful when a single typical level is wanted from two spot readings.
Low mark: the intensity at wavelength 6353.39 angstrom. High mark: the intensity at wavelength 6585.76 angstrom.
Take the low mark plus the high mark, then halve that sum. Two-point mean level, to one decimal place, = 11.1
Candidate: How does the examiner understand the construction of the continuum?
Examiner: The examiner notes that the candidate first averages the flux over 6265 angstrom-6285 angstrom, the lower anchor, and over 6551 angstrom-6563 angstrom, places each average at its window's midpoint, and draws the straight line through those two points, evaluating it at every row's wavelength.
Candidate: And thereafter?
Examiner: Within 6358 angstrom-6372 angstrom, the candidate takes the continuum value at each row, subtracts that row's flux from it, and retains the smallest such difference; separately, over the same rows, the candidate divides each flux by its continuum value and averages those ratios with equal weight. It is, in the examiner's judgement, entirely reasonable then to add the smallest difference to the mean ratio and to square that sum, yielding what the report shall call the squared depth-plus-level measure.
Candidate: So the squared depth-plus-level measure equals 1.4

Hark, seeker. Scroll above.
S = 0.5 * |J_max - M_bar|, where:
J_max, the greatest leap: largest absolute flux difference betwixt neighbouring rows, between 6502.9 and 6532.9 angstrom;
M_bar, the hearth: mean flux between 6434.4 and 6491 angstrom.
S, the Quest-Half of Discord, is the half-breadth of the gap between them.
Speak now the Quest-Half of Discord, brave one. 4.960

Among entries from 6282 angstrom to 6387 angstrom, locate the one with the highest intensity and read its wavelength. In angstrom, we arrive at 6330.03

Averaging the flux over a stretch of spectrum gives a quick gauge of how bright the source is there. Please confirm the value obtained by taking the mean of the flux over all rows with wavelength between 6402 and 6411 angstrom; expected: 9.8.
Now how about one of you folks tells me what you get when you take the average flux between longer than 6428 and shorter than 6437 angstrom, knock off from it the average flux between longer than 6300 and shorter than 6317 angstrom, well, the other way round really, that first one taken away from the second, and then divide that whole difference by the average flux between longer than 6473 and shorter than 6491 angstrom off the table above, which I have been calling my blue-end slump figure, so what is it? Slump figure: -0.03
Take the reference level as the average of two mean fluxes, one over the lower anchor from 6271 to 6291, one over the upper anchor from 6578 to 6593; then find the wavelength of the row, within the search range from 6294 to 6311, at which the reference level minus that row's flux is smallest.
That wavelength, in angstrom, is 6295.15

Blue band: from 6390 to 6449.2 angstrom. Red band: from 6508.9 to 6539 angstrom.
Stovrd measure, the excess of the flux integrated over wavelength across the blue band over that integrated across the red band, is 275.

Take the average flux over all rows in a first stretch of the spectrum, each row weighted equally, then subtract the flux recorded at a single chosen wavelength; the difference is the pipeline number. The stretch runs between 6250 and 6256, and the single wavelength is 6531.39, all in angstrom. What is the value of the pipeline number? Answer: -1.5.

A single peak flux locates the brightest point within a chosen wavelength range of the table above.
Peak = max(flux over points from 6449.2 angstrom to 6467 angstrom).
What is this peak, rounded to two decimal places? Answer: 10.50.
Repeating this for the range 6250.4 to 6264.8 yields 9.64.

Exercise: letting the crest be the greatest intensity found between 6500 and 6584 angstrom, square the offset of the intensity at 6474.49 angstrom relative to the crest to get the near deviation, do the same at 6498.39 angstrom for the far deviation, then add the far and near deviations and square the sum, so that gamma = 30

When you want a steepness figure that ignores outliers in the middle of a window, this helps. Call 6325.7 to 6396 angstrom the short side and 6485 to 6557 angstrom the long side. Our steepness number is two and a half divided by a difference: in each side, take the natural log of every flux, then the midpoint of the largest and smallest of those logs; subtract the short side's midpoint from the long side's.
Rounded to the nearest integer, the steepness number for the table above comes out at -3982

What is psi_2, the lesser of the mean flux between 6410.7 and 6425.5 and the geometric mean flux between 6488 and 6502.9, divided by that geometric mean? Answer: 0.97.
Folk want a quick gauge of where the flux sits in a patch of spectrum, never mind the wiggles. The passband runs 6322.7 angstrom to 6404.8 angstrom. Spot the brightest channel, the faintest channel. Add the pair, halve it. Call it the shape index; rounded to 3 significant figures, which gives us 10.4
